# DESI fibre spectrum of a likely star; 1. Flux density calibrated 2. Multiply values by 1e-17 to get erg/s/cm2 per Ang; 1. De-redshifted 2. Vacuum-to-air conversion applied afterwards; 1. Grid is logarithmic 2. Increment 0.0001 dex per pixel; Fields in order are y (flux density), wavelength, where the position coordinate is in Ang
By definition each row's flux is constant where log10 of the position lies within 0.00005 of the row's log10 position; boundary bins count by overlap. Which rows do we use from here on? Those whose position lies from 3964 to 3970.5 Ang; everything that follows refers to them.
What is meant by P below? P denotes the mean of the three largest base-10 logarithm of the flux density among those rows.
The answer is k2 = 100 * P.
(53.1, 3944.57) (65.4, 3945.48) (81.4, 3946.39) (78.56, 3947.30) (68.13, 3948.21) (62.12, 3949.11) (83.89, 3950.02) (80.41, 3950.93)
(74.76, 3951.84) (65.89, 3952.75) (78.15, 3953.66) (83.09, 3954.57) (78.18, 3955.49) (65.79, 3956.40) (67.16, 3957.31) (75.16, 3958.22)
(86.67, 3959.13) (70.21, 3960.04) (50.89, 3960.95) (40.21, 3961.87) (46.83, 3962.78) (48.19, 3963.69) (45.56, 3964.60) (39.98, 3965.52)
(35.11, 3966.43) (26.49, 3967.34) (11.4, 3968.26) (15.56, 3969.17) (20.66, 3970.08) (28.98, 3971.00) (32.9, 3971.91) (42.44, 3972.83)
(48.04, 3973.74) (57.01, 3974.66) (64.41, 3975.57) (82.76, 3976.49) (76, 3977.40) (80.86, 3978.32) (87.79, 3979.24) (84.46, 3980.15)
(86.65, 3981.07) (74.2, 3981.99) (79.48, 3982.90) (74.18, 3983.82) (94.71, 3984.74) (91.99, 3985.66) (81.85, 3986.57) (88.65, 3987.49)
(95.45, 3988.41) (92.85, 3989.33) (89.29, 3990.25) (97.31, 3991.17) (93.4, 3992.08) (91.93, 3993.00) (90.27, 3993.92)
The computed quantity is 160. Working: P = 1.60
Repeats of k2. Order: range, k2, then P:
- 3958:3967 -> 189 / 1.89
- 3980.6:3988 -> 196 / 1.96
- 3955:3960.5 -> 190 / 1.90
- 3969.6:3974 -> 161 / 1.61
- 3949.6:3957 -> 192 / 1.92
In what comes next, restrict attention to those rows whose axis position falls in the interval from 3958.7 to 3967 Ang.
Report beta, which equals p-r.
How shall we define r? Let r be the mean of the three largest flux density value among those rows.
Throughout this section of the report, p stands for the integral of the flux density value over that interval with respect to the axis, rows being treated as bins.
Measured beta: 355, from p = 424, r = 69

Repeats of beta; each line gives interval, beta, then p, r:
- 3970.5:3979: 410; 490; 80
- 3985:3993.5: 683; 778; 95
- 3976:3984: 561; 647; 86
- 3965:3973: 183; 222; 39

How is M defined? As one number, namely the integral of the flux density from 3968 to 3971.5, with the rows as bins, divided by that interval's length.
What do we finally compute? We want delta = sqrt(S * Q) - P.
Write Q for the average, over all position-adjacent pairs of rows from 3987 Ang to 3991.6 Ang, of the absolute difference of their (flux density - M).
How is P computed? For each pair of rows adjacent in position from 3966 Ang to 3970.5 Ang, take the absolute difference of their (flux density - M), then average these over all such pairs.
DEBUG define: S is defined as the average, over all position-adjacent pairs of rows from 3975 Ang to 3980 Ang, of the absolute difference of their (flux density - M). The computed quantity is -1.3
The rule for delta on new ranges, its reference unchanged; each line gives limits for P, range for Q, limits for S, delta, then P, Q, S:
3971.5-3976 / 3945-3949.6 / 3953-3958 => -0.7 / 7.9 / 8.8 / 5.9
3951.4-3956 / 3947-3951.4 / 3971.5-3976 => 1.3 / 7.7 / 10.4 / 7.9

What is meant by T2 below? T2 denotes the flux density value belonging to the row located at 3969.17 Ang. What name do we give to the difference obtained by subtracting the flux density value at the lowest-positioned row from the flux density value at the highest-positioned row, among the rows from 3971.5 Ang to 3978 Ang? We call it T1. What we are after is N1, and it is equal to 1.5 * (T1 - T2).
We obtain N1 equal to 41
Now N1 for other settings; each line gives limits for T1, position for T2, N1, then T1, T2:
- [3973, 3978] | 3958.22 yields -71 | 28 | 75.16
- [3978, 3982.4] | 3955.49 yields -127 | -7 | 78.18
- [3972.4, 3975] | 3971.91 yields -27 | 15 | 32.9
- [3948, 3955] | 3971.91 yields -27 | 15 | 32.9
